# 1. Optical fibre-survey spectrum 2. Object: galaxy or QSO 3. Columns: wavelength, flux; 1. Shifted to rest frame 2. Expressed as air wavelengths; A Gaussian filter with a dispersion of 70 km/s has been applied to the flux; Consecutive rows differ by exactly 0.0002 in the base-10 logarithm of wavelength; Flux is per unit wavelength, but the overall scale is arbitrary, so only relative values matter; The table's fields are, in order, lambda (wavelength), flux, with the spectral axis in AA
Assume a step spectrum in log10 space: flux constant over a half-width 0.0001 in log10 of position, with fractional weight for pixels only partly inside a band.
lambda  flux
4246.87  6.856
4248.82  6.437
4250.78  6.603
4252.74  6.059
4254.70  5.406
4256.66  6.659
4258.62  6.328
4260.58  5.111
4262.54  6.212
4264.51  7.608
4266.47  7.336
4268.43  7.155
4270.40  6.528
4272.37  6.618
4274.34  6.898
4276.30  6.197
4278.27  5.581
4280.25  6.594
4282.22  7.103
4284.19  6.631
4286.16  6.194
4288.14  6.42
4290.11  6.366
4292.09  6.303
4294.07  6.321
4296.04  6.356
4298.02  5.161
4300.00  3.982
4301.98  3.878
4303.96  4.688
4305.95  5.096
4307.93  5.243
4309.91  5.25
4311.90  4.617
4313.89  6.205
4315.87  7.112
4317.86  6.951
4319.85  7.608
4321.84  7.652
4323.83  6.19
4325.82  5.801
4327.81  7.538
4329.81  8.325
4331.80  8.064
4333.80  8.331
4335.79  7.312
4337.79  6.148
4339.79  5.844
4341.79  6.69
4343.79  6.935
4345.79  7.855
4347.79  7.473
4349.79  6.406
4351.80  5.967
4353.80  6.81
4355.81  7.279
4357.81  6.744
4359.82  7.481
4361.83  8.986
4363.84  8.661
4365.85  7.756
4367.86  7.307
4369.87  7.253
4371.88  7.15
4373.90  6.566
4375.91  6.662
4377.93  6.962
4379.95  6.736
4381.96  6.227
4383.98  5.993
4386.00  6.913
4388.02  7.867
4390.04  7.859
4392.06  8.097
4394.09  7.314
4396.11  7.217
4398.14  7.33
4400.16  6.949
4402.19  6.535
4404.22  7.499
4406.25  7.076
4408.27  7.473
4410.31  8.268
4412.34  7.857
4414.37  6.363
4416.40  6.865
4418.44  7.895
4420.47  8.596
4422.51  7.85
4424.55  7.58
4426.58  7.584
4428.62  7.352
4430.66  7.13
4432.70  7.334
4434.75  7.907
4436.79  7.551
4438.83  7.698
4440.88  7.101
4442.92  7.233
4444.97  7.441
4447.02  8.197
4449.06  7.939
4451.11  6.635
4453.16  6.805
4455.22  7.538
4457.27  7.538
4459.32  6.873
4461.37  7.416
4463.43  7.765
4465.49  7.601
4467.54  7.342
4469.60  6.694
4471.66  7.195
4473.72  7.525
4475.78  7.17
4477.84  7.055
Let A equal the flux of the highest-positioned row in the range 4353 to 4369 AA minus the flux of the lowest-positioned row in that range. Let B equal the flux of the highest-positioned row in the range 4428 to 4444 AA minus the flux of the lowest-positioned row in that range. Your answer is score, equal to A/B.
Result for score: -4.2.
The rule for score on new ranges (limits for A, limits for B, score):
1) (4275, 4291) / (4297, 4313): -0.3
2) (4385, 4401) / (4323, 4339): -0.9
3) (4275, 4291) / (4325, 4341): 3.9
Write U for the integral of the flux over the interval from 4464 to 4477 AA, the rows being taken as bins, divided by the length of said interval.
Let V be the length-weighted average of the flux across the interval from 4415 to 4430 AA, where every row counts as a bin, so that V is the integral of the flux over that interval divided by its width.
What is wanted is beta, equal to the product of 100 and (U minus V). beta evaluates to -36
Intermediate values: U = 7.27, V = 7.6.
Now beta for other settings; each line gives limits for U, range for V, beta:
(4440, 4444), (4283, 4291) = 75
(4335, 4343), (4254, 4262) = 57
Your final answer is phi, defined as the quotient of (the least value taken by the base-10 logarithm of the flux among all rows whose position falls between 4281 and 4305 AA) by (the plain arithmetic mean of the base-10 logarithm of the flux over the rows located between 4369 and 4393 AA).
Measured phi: 0.70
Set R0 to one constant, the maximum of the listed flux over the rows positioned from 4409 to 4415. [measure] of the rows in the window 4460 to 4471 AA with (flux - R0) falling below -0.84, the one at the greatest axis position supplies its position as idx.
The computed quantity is 4469.60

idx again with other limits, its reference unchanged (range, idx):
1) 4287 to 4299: 4298.02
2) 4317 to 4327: 4325.82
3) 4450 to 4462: 4461.37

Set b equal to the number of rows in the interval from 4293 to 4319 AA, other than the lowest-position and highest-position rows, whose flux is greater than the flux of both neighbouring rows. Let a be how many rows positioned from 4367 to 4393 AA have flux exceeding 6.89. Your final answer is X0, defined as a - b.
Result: 5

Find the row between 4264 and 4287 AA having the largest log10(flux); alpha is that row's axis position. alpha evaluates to 4264.51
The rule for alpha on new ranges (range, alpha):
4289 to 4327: 4321.84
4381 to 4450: 4420.47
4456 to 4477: 4463.43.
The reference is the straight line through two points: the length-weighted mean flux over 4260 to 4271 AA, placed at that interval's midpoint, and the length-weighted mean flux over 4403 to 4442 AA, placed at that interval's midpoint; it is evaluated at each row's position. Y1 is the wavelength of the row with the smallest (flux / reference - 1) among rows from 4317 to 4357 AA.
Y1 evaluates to 4339.79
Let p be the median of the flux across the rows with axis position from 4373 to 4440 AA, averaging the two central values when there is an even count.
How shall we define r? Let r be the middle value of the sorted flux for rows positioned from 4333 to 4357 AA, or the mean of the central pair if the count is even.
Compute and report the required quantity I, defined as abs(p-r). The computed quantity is 0.5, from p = 7.33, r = 6.9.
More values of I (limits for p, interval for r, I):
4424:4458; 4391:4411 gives 0.2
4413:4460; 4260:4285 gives 0.9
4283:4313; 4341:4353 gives 1.6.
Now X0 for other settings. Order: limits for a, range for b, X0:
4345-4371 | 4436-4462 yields 7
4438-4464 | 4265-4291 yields 7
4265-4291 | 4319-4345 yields 1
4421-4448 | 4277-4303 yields 10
